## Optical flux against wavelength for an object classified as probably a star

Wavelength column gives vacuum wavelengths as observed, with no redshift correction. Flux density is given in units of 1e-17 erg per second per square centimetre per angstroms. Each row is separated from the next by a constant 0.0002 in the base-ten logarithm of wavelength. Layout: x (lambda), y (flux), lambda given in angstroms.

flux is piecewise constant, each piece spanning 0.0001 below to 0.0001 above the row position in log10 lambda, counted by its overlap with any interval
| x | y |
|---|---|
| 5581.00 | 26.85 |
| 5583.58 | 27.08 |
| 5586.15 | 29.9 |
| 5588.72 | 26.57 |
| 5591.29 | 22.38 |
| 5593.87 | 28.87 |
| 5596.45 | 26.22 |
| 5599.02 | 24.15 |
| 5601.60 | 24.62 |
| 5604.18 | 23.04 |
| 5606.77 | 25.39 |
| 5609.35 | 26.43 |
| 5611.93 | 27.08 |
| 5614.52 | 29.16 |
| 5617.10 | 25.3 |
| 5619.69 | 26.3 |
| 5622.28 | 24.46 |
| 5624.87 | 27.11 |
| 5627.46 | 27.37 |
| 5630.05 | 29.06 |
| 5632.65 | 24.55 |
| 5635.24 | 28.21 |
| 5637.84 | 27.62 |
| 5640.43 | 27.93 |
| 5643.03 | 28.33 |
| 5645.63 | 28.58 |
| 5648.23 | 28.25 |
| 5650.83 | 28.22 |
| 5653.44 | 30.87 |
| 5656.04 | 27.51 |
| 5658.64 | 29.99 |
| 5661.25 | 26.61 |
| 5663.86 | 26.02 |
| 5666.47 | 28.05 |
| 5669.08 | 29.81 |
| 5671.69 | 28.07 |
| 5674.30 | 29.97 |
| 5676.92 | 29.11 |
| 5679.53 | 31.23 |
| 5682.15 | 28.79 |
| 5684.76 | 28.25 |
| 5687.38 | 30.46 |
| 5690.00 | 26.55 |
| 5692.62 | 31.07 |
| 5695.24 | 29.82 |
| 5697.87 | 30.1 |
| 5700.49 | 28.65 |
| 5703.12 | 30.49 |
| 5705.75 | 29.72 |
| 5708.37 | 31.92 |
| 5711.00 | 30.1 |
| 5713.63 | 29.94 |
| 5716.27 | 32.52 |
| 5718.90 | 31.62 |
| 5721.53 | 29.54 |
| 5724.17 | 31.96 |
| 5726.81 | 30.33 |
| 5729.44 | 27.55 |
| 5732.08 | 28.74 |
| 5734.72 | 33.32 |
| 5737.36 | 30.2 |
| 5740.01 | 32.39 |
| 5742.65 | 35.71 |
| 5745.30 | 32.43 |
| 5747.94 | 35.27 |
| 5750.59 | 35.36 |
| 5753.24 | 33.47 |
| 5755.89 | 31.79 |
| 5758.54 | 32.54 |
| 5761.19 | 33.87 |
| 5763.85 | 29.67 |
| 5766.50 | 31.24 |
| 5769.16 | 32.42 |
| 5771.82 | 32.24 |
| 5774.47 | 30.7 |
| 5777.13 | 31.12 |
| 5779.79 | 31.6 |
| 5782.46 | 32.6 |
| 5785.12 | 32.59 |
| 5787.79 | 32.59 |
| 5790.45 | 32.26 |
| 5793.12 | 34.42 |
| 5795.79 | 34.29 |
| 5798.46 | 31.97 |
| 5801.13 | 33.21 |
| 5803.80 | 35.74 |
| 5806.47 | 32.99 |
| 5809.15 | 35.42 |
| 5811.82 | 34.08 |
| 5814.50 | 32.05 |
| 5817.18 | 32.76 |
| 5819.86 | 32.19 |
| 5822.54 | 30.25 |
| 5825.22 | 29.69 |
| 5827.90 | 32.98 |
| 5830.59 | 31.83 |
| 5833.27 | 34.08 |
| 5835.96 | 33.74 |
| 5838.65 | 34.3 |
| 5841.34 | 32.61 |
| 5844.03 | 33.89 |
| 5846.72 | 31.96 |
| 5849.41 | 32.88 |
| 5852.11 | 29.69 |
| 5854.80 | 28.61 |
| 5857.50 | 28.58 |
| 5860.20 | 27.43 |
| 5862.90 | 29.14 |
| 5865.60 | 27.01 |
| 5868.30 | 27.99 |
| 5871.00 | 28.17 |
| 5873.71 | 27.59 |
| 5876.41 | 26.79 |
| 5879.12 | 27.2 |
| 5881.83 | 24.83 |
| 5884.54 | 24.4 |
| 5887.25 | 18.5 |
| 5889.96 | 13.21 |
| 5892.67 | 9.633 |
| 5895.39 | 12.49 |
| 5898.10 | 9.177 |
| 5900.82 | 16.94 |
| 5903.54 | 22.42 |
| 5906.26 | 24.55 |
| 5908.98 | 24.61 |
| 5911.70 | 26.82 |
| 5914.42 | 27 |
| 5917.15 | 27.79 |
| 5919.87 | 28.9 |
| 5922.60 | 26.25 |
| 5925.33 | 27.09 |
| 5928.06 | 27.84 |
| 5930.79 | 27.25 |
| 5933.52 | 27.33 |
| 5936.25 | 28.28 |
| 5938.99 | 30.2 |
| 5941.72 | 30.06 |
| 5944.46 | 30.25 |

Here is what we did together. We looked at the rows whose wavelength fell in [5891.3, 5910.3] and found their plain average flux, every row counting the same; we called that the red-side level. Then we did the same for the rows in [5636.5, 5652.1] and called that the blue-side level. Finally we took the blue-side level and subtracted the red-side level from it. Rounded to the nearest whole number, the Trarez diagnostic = 11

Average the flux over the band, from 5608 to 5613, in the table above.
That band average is 26.8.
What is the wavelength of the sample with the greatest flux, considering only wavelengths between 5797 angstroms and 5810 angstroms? 5803.80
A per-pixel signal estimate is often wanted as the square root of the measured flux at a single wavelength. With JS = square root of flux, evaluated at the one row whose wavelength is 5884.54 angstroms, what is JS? 4.94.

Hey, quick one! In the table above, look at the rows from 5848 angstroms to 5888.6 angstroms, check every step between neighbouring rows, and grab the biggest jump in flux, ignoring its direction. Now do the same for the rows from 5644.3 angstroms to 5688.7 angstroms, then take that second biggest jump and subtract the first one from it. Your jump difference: -2.5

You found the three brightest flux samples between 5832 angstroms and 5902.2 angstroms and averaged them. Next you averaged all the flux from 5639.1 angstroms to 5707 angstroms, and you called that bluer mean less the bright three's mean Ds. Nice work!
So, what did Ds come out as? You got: -5.1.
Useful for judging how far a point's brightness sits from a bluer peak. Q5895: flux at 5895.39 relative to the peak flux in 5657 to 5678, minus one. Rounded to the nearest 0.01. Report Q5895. -0.58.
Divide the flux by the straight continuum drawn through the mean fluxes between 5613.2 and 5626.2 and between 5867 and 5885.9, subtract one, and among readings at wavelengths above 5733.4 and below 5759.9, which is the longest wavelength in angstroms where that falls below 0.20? 5755.89 angstroms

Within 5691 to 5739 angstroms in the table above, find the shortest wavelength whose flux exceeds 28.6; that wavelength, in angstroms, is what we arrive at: 5692.62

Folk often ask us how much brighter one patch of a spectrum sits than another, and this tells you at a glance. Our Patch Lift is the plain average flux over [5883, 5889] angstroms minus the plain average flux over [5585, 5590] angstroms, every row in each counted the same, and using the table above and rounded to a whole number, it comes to -7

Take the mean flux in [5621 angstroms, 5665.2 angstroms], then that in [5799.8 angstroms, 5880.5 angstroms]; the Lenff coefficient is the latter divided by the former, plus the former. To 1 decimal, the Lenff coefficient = 28.8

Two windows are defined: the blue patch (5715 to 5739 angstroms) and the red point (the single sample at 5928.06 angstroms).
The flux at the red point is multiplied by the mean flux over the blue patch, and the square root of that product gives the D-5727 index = 29.2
